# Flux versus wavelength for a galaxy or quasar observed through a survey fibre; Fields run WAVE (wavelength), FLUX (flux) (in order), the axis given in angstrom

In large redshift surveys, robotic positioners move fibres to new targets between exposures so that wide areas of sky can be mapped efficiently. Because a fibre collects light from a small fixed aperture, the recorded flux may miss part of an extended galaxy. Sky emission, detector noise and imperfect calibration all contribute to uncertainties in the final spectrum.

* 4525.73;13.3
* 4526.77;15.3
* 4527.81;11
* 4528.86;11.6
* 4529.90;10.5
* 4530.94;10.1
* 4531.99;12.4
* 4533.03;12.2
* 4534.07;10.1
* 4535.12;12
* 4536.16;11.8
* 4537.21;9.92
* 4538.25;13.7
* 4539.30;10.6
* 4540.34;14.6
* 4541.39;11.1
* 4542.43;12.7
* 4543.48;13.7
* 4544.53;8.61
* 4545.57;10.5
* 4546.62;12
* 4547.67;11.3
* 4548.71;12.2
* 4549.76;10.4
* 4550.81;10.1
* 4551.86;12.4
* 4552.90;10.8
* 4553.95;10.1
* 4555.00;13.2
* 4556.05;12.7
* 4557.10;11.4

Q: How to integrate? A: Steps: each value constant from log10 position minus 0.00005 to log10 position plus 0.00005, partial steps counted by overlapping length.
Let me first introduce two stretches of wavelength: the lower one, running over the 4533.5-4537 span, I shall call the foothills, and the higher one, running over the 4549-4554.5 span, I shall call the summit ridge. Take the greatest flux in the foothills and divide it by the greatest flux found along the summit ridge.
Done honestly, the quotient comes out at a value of 0.97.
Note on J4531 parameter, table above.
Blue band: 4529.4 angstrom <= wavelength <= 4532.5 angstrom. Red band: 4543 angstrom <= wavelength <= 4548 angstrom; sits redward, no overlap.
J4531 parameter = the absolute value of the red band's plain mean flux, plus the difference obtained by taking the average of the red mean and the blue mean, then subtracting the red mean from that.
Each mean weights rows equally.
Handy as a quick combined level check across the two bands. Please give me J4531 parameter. 11.1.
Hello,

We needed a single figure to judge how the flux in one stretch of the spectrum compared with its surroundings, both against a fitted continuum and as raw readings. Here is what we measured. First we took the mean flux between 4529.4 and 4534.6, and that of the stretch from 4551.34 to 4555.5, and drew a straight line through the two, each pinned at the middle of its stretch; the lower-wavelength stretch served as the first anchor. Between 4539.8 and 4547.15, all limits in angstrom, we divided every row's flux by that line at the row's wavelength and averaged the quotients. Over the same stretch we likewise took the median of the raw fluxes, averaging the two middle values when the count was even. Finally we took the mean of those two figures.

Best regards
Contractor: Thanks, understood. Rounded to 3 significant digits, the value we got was 6.52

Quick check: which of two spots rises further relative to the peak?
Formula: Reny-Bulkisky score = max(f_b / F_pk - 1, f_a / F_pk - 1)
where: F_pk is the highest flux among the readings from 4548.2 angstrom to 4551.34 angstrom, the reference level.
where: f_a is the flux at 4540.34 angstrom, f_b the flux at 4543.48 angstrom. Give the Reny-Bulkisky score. 0.20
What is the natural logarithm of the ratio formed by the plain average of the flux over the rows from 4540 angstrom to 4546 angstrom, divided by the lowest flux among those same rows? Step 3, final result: 0.32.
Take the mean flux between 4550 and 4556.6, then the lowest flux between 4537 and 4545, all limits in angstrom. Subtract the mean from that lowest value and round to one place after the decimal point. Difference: -2.9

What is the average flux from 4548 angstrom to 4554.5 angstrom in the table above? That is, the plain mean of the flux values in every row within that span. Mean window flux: 11.0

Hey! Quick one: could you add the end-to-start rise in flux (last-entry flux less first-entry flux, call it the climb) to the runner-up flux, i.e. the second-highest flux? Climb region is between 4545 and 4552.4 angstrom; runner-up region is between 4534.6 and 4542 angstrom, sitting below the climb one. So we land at 16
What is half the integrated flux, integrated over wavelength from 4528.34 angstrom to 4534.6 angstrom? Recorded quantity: 34.9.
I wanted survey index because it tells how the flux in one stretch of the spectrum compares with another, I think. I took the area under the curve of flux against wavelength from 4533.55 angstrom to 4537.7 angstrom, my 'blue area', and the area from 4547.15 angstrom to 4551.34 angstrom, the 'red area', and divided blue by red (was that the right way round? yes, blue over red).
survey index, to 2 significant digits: 0.99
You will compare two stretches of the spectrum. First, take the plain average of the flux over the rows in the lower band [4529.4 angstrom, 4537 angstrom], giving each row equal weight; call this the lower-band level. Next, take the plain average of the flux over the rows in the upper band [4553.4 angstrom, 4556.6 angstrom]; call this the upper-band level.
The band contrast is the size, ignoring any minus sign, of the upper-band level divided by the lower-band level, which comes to 1.06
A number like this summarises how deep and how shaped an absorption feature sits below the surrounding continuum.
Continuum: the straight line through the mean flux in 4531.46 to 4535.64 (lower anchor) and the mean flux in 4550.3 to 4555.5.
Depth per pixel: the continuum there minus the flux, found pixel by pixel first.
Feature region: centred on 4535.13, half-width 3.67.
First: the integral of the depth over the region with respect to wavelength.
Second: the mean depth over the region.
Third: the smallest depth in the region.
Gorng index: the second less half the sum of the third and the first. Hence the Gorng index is 1.3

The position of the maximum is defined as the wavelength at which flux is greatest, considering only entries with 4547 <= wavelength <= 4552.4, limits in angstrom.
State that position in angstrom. 4551.86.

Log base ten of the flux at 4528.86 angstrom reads 1.06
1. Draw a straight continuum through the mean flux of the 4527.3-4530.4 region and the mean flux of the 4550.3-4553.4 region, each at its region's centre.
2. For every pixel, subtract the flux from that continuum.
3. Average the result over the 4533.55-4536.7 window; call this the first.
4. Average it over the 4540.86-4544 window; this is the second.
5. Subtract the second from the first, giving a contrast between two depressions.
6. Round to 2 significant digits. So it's 1.2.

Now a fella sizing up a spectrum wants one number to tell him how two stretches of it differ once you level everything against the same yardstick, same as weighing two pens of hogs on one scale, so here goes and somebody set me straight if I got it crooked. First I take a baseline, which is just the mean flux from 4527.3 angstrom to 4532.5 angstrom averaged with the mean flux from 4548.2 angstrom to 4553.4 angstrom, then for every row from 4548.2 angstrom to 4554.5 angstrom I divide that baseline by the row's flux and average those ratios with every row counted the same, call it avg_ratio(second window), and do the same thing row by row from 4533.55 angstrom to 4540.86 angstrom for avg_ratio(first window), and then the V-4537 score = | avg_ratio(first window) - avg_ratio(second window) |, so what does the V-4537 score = 0.059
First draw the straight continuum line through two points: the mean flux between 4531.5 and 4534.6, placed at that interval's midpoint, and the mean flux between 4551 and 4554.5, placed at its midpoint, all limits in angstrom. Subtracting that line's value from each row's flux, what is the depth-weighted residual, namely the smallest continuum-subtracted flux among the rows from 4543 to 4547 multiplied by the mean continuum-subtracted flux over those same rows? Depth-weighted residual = 0.2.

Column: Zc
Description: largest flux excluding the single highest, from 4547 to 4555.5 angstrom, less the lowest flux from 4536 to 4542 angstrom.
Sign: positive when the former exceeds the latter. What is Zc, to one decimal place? 2.5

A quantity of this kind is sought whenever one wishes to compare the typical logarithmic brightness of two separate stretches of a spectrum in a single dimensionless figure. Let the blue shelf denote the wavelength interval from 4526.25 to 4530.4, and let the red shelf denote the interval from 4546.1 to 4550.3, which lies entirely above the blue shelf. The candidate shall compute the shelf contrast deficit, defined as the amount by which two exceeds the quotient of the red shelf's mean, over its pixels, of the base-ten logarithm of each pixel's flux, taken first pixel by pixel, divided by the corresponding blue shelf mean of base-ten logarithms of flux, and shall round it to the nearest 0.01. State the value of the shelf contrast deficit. 1.02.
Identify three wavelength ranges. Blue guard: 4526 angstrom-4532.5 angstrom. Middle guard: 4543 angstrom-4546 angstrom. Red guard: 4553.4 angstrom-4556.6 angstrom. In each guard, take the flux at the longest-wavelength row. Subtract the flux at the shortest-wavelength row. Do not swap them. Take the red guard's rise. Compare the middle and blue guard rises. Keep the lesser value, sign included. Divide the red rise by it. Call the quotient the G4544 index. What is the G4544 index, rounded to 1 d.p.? -0.8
